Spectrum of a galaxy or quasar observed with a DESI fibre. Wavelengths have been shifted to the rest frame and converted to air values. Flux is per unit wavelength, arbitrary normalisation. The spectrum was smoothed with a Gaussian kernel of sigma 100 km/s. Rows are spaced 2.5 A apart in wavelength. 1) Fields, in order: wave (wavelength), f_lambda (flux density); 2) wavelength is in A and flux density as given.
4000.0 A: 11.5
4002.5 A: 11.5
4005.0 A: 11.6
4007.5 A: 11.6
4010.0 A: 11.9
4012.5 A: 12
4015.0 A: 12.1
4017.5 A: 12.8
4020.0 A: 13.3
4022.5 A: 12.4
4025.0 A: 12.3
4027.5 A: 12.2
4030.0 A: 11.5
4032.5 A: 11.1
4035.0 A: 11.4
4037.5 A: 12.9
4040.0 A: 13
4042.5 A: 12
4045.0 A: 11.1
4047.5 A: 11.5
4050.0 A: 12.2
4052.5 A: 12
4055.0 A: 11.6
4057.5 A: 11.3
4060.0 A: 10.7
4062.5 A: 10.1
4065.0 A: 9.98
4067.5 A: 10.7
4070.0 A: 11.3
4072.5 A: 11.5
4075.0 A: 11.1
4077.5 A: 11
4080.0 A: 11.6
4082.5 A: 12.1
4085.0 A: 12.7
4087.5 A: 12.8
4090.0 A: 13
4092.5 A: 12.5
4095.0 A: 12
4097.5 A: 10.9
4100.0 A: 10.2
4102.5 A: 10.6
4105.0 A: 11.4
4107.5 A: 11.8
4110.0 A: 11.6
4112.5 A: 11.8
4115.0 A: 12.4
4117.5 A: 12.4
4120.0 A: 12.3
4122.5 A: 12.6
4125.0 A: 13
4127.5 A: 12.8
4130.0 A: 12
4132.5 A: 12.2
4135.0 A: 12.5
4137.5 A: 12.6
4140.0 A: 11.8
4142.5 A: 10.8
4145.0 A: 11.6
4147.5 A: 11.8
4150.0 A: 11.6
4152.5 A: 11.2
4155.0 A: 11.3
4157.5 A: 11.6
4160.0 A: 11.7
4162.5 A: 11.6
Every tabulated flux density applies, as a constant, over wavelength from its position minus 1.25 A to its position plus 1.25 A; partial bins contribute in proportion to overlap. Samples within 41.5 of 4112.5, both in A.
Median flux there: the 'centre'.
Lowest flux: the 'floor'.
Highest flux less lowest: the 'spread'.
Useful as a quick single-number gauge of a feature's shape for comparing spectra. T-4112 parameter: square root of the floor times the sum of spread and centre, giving 12.2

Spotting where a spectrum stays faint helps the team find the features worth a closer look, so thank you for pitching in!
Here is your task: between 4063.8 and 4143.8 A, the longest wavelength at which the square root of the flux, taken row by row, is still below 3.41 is 4142.5 A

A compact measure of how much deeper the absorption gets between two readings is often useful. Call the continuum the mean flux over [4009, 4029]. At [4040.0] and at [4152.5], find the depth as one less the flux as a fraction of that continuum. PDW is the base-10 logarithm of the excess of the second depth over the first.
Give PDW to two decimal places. -0.84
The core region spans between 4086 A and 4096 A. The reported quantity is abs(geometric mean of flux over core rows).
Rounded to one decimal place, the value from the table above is 12.6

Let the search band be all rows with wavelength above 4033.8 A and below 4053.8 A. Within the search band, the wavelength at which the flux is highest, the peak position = 4040.0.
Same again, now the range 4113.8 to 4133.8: 4125.0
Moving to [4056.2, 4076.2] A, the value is 4072.5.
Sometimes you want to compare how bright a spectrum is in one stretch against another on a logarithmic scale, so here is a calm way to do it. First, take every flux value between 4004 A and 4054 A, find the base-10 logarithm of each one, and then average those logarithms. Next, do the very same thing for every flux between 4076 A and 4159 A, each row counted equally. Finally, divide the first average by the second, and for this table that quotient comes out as 1.01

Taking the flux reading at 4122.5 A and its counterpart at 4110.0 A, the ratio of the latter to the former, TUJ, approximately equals 0.92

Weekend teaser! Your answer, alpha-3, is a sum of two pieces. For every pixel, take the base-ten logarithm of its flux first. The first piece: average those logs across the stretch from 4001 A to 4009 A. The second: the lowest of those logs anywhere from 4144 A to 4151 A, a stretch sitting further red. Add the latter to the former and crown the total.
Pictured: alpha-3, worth 2.13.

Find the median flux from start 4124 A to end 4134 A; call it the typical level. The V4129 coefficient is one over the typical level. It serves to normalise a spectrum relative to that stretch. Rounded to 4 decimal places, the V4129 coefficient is 0.0800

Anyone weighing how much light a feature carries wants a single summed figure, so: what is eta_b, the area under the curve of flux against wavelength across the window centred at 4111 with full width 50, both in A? 602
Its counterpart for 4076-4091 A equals 183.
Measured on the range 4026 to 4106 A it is 925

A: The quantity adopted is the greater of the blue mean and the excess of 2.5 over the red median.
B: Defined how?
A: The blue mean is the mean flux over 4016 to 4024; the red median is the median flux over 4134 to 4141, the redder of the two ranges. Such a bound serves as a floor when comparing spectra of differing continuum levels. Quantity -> 12.8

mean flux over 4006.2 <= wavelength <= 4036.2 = 12.1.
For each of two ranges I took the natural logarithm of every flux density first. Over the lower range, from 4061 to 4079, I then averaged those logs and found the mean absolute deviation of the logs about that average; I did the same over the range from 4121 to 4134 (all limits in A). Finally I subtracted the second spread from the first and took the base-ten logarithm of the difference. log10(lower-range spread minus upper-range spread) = -1.8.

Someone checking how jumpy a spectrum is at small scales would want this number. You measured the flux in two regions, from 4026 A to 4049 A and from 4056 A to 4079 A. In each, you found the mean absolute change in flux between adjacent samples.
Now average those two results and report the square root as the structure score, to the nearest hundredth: 0.73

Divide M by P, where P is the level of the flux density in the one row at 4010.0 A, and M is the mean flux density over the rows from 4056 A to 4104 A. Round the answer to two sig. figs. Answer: 0.96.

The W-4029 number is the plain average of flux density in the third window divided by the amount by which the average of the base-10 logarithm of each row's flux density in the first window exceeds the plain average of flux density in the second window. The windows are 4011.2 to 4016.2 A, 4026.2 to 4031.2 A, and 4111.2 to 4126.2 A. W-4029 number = -1.15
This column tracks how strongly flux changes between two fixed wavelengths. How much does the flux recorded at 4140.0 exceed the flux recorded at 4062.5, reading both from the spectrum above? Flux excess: 1.7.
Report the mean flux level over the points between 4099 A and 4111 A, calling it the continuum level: 11.1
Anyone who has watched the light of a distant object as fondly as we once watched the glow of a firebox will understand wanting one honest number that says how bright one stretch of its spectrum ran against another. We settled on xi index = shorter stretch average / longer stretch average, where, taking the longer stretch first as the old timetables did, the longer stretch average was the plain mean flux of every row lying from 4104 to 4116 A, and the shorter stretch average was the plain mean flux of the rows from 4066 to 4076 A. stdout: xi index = 0.94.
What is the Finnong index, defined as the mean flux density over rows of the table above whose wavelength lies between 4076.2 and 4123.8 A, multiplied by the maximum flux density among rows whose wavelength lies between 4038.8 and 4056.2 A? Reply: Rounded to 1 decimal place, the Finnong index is 154.4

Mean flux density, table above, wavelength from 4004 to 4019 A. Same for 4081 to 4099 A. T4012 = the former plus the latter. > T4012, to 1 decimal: 24.3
